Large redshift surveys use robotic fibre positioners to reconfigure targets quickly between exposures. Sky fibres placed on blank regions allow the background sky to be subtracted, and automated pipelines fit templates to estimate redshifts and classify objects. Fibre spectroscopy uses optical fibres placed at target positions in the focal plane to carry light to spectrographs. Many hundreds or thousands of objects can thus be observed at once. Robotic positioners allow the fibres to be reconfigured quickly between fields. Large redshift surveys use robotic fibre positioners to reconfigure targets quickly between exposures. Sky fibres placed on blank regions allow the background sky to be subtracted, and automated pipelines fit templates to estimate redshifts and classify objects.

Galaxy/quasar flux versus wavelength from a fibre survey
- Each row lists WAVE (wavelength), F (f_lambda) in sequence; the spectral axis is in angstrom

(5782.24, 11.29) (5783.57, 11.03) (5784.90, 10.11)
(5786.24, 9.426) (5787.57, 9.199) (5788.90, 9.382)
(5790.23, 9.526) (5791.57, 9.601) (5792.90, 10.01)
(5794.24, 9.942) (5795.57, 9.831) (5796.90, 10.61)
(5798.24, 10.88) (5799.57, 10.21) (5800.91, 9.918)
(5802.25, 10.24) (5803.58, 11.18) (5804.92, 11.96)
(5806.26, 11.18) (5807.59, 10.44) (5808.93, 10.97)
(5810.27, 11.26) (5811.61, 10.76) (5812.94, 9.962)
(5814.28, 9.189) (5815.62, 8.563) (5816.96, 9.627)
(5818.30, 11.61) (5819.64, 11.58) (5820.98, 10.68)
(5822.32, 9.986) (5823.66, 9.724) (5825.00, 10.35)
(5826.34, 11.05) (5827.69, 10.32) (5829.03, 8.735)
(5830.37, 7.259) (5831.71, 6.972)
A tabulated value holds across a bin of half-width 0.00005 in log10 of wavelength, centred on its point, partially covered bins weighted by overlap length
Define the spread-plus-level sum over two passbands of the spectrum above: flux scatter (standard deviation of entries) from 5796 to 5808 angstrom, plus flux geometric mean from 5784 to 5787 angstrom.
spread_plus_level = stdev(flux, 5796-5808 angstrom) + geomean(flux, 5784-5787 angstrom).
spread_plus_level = 10.4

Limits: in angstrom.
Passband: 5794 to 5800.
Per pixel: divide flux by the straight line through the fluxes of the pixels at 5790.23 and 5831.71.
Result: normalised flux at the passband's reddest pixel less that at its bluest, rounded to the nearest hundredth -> 0.07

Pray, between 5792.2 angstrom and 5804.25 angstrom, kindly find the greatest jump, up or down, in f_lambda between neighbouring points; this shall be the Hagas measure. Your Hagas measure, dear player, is 0.9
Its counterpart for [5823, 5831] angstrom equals 1.6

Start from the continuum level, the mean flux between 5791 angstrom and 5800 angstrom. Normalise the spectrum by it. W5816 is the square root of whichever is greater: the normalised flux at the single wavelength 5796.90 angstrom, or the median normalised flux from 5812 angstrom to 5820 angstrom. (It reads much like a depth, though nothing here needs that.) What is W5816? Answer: 1.02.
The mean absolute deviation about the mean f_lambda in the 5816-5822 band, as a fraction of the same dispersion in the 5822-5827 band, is 1.7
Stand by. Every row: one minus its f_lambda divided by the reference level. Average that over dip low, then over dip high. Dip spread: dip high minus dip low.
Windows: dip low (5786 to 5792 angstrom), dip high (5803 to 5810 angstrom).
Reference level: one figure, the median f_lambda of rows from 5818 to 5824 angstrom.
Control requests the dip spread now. -0.16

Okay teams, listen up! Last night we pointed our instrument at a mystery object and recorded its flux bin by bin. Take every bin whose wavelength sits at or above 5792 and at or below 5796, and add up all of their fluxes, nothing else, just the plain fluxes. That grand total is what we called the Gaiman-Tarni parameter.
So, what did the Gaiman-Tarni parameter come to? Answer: 30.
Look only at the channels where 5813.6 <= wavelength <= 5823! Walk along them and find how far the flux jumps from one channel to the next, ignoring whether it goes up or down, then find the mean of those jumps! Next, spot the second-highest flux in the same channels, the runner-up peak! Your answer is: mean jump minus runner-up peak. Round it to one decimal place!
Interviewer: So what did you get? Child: -10.7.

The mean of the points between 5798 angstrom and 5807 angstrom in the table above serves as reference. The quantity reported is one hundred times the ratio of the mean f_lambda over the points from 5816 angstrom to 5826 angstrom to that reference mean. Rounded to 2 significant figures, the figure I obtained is 97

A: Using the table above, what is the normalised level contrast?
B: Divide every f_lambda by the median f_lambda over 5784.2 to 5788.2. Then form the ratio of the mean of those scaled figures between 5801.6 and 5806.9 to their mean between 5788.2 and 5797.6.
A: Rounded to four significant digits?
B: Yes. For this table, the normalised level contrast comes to 1.132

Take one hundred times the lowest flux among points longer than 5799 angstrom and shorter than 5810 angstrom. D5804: 992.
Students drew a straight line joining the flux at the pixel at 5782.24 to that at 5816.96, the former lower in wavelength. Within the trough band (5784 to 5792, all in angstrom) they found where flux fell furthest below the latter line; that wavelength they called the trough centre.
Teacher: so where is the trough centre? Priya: 5787.57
